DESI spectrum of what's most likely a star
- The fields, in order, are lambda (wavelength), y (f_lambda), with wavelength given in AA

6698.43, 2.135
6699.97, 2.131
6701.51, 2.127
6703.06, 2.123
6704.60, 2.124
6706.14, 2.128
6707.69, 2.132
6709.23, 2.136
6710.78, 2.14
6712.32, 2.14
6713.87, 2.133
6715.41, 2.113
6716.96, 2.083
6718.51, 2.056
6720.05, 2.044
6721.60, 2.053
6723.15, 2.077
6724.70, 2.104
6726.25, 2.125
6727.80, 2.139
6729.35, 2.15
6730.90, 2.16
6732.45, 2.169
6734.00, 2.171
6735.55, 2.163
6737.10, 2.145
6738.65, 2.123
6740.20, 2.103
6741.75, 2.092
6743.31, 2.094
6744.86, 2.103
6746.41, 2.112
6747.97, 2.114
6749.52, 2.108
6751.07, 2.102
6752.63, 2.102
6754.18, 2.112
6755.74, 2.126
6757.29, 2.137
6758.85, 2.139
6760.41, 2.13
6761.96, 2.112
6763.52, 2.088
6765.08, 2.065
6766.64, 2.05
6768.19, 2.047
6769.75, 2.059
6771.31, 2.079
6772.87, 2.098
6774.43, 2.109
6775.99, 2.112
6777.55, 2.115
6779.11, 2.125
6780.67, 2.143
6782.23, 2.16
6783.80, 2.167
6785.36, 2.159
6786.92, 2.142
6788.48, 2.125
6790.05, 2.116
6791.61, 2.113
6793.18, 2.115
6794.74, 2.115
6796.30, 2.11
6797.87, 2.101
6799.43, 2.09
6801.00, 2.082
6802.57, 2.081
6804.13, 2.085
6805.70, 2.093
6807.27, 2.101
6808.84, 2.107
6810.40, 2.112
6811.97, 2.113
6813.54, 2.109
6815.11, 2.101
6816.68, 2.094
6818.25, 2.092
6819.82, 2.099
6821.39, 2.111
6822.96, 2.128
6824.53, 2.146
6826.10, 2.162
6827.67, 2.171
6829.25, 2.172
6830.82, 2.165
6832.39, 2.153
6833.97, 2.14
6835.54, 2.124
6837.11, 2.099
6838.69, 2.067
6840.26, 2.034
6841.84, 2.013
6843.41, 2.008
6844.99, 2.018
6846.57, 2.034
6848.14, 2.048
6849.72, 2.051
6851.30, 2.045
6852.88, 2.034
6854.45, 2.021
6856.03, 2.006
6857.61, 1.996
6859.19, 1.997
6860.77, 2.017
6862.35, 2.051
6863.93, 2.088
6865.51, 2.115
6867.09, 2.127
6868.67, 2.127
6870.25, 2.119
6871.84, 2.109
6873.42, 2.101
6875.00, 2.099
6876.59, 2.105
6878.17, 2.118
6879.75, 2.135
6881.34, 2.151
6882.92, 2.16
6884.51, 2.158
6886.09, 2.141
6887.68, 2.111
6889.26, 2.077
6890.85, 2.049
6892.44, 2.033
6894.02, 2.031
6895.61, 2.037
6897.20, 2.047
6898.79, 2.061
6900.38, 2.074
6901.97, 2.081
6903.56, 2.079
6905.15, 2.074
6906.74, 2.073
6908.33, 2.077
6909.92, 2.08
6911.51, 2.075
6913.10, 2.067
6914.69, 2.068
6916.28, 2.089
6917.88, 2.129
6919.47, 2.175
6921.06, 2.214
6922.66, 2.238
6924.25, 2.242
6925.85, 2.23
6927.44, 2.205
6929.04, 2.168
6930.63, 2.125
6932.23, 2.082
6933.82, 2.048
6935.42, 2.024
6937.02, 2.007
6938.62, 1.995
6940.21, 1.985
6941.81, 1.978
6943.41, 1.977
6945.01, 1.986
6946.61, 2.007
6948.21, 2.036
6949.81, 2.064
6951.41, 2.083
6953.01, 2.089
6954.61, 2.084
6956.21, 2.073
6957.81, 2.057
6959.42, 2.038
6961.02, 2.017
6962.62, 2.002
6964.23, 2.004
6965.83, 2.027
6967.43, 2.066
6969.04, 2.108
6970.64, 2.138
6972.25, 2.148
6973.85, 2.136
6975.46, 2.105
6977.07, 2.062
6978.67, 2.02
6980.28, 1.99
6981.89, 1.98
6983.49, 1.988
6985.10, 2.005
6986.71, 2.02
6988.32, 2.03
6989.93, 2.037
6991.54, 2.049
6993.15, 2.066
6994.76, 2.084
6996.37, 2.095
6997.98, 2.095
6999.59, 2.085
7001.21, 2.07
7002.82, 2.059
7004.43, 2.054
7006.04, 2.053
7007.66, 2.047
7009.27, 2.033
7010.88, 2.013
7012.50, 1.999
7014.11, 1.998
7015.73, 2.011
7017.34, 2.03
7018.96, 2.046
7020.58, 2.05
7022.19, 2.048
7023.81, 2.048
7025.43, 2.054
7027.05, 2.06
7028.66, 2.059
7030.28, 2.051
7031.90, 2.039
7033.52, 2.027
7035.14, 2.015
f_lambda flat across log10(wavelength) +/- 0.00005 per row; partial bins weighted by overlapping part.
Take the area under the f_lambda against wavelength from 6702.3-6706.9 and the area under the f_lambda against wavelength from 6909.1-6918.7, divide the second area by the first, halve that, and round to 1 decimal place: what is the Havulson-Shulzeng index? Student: 1.0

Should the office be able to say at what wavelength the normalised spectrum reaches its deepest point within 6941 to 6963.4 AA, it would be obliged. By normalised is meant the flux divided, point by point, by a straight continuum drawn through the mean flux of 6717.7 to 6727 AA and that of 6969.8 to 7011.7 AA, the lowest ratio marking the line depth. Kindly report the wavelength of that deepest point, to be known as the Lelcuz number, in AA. 6943.41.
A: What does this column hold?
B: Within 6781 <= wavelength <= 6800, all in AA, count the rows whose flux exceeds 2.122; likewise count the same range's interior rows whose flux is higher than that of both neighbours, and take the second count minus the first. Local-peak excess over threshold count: -4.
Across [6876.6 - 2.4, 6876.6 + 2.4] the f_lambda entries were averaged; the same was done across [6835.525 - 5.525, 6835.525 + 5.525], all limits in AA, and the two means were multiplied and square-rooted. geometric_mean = 2.11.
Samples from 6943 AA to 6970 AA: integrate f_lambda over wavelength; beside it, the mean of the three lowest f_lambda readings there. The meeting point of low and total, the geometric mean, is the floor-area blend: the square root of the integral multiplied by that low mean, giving 10.5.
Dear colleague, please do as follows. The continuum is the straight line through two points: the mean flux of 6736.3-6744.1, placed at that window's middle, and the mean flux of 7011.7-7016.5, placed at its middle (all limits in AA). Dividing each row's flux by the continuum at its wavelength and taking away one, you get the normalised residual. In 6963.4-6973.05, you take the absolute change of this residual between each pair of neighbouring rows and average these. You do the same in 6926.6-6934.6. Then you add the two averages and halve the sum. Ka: 0.0168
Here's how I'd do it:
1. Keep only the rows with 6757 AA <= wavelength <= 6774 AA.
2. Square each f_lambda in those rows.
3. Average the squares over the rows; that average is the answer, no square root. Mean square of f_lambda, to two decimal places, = 4.37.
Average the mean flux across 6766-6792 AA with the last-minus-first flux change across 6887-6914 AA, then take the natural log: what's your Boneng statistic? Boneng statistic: 0.034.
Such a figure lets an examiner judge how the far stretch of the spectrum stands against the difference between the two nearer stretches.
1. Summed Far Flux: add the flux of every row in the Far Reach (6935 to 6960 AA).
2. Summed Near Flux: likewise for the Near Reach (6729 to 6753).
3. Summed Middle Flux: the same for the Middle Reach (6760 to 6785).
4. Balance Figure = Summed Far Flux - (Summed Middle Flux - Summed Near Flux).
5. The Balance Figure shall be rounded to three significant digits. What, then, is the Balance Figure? 32.8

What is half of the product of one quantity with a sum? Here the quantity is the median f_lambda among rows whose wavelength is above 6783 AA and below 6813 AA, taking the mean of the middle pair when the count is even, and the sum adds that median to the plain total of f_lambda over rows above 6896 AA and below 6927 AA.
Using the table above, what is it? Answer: 44.7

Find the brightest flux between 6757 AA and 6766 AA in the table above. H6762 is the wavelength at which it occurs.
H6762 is 6758.85 AA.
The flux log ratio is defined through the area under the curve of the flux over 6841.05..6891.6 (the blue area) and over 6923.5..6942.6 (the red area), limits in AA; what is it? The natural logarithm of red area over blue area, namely -1.0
